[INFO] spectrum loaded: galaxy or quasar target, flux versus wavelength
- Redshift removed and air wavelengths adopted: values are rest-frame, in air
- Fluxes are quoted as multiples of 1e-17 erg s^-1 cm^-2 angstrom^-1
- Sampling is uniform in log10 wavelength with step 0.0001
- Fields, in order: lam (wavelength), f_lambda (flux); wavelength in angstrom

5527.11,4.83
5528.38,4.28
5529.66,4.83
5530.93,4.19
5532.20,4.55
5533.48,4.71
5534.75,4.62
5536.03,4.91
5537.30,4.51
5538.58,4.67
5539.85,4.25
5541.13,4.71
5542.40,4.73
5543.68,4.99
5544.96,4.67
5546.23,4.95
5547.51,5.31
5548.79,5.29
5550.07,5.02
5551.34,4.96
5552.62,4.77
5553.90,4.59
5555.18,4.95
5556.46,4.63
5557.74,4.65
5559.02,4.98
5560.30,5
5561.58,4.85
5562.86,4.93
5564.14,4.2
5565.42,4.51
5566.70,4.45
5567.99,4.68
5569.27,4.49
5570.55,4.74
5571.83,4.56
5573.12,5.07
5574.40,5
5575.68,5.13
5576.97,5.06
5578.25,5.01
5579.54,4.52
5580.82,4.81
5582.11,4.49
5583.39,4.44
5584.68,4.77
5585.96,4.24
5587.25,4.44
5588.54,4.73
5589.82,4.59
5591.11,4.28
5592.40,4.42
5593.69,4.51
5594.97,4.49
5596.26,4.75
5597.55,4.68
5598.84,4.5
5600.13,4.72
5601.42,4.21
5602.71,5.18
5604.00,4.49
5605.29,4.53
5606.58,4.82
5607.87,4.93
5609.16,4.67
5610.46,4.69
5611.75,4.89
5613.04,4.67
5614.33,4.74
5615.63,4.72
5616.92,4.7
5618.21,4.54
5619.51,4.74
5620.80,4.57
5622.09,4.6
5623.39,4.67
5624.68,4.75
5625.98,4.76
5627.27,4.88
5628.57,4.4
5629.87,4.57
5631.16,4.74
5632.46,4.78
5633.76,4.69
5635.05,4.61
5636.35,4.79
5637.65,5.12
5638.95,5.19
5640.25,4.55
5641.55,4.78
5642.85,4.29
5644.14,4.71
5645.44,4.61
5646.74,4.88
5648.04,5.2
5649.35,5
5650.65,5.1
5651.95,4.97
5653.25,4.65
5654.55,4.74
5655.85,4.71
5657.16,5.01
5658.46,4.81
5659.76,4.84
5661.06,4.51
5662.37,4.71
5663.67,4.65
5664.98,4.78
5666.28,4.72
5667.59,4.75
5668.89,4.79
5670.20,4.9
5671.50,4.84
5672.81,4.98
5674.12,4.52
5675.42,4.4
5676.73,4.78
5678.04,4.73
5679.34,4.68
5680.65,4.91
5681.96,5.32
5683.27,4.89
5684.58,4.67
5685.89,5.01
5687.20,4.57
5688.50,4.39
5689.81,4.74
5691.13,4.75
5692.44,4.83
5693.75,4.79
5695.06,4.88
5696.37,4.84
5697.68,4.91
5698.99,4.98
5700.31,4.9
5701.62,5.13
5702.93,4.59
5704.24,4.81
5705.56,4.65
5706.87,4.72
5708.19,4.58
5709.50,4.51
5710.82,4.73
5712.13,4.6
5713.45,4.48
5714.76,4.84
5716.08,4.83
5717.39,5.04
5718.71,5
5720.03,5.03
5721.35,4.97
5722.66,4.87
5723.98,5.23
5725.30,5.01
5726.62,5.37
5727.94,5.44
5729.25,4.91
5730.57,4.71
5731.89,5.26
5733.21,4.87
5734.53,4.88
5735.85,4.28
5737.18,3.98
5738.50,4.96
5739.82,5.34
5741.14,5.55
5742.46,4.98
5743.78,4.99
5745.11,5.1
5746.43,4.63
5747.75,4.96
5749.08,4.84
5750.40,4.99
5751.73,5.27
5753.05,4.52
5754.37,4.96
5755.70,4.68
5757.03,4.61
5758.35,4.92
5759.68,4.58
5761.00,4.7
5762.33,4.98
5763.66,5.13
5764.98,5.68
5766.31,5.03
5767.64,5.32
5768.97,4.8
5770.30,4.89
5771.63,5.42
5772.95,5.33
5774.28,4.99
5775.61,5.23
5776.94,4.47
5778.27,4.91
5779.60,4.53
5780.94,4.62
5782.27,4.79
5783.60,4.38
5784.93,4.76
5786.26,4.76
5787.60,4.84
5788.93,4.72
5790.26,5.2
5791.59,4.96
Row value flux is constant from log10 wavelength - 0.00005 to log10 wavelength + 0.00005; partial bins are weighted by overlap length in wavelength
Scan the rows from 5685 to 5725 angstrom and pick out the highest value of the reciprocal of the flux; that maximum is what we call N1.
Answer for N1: 0.228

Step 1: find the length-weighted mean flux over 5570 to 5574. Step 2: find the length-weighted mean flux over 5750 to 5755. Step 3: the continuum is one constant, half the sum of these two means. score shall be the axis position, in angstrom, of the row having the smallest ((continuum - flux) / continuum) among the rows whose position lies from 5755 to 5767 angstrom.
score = 5764.98 angstrom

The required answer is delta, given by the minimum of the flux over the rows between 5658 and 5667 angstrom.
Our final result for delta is 4.51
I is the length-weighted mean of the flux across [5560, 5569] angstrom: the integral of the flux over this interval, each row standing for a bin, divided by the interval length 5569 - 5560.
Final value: 4.64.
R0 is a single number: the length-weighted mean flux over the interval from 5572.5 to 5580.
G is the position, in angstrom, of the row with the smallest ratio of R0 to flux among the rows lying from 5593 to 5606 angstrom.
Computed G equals 5602.71 angstrom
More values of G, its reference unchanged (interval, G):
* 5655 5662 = 5657.16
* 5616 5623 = 5619.51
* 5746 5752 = 5751.73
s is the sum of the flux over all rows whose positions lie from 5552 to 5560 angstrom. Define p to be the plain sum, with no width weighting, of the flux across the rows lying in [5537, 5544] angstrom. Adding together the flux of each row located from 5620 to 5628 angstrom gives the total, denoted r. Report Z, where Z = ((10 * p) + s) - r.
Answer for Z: 279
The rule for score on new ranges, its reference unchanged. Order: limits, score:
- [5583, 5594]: 5584.68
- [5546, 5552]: 5547.51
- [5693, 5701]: 5698.99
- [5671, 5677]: 5672.81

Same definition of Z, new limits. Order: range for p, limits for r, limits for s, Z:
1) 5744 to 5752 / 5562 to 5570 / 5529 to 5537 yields 298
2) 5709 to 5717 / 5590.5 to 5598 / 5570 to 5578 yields 282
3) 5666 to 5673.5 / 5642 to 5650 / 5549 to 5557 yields 290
